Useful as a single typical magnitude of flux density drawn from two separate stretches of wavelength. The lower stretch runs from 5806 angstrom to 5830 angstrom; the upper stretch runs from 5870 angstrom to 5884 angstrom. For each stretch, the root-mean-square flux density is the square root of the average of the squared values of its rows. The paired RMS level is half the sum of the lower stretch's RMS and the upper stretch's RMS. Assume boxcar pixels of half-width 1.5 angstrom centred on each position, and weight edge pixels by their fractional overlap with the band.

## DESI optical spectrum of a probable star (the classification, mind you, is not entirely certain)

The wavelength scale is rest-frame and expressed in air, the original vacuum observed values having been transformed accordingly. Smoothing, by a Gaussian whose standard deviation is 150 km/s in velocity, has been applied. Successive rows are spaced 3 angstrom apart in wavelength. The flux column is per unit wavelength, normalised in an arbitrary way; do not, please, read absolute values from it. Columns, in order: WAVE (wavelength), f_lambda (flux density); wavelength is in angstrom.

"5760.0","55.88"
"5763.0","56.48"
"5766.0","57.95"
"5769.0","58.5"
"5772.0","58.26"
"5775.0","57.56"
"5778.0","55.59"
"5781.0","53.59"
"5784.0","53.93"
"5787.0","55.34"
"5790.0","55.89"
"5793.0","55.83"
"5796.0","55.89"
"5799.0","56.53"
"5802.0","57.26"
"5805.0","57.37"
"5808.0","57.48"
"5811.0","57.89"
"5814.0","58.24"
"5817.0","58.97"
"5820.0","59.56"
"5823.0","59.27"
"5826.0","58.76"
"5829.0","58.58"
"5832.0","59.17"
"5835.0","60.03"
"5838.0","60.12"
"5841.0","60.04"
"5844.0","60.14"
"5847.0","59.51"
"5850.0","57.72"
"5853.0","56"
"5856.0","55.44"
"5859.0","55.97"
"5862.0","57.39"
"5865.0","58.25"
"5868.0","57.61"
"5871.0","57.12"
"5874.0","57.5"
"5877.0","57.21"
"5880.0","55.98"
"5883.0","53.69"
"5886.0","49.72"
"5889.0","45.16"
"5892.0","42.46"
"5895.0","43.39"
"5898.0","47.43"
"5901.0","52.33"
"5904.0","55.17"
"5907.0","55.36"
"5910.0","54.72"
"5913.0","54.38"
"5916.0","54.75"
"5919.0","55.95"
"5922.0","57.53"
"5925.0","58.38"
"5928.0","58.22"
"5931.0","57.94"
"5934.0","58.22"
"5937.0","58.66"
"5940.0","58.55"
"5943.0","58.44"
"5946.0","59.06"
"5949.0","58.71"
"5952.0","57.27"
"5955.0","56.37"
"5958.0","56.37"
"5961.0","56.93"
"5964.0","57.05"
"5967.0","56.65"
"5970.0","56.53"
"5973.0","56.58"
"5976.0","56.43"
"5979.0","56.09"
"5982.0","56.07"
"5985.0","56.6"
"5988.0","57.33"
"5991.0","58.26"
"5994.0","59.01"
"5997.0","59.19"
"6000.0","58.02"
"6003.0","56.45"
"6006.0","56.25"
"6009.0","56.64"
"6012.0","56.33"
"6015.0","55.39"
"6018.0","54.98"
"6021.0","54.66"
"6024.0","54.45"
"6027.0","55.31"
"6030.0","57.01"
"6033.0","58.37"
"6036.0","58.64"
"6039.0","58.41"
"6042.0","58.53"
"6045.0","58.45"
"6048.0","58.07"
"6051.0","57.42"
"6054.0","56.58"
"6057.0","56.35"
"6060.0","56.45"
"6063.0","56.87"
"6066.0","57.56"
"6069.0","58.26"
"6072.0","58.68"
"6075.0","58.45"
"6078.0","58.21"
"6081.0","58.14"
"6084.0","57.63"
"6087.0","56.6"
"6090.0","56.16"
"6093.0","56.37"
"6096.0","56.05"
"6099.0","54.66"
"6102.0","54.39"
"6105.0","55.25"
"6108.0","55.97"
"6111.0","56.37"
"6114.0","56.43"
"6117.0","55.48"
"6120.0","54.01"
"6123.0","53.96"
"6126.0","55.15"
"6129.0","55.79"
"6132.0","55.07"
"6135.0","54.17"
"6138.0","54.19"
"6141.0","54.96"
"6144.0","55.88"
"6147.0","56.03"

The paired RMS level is 57.5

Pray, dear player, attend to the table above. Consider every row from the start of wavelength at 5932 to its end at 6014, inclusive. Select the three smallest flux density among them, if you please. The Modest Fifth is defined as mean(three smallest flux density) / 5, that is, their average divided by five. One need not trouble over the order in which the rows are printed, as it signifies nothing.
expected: 11.2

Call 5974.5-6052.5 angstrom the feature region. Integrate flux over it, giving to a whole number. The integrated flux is 4447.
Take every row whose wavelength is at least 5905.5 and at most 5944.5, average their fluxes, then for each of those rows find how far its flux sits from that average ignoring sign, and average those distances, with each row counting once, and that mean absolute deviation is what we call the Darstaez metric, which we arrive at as 1.5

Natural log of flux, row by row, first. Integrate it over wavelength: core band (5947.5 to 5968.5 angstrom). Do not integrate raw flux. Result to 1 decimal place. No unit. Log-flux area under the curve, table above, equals 84.9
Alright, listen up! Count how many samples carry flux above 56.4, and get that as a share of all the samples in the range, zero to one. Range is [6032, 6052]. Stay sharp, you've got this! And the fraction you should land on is 1.0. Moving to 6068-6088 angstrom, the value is 1.0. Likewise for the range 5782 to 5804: 0.3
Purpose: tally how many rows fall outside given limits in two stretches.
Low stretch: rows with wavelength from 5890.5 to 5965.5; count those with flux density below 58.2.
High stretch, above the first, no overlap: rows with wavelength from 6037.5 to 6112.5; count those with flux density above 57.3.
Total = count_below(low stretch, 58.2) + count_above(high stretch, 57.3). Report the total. 29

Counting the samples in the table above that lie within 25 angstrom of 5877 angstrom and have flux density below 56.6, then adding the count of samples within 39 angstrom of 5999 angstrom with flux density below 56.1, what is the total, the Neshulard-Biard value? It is 18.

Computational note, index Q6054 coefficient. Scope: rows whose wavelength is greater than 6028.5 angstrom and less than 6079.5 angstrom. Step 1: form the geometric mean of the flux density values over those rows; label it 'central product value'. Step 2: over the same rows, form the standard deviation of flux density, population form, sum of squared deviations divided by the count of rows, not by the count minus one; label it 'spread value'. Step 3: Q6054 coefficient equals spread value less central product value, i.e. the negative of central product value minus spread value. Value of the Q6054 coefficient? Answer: -57.0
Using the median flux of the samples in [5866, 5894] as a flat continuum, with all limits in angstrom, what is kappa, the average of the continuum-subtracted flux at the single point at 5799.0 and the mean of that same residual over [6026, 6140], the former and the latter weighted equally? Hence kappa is 0.57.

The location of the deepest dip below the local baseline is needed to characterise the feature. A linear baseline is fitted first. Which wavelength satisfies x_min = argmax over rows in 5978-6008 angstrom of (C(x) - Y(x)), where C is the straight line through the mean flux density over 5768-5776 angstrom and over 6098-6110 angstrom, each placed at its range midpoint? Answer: 5979.0 angstrom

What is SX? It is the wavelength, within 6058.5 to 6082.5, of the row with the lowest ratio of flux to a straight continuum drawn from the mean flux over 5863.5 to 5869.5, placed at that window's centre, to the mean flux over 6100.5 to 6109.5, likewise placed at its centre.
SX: 6060.0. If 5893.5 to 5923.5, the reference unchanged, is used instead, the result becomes 5895.0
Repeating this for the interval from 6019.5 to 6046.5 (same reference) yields 6024.0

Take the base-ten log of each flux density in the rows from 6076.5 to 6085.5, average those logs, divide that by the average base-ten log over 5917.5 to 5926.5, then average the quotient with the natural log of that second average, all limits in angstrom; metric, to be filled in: 0.784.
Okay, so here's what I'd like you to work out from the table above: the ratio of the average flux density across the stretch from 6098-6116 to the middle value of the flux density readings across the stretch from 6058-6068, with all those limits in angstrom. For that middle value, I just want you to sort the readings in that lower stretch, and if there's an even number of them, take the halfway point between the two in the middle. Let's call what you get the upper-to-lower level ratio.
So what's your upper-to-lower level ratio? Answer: 0.98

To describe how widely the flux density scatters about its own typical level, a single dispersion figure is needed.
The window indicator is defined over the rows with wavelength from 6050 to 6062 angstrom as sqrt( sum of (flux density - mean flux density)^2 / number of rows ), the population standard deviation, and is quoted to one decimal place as 0.4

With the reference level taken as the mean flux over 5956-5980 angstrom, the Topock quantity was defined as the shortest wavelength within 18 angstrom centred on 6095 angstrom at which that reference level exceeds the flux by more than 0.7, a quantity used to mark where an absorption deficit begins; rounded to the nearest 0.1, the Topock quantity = 6099.0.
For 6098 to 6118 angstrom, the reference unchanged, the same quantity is 6099.0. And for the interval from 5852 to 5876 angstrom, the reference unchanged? 5856.0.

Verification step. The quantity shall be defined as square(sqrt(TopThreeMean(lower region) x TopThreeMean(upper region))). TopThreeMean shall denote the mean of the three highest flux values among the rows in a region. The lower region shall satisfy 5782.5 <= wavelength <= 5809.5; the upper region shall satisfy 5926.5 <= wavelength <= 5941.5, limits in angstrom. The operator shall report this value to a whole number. 3355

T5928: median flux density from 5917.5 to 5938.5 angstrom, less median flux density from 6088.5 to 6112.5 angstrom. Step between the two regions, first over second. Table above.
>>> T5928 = 2.2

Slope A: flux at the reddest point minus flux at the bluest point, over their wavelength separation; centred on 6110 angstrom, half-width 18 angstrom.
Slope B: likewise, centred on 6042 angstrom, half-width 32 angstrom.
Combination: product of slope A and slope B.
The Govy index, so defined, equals -0.0014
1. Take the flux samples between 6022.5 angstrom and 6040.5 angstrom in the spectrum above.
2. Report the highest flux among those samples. 58.64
